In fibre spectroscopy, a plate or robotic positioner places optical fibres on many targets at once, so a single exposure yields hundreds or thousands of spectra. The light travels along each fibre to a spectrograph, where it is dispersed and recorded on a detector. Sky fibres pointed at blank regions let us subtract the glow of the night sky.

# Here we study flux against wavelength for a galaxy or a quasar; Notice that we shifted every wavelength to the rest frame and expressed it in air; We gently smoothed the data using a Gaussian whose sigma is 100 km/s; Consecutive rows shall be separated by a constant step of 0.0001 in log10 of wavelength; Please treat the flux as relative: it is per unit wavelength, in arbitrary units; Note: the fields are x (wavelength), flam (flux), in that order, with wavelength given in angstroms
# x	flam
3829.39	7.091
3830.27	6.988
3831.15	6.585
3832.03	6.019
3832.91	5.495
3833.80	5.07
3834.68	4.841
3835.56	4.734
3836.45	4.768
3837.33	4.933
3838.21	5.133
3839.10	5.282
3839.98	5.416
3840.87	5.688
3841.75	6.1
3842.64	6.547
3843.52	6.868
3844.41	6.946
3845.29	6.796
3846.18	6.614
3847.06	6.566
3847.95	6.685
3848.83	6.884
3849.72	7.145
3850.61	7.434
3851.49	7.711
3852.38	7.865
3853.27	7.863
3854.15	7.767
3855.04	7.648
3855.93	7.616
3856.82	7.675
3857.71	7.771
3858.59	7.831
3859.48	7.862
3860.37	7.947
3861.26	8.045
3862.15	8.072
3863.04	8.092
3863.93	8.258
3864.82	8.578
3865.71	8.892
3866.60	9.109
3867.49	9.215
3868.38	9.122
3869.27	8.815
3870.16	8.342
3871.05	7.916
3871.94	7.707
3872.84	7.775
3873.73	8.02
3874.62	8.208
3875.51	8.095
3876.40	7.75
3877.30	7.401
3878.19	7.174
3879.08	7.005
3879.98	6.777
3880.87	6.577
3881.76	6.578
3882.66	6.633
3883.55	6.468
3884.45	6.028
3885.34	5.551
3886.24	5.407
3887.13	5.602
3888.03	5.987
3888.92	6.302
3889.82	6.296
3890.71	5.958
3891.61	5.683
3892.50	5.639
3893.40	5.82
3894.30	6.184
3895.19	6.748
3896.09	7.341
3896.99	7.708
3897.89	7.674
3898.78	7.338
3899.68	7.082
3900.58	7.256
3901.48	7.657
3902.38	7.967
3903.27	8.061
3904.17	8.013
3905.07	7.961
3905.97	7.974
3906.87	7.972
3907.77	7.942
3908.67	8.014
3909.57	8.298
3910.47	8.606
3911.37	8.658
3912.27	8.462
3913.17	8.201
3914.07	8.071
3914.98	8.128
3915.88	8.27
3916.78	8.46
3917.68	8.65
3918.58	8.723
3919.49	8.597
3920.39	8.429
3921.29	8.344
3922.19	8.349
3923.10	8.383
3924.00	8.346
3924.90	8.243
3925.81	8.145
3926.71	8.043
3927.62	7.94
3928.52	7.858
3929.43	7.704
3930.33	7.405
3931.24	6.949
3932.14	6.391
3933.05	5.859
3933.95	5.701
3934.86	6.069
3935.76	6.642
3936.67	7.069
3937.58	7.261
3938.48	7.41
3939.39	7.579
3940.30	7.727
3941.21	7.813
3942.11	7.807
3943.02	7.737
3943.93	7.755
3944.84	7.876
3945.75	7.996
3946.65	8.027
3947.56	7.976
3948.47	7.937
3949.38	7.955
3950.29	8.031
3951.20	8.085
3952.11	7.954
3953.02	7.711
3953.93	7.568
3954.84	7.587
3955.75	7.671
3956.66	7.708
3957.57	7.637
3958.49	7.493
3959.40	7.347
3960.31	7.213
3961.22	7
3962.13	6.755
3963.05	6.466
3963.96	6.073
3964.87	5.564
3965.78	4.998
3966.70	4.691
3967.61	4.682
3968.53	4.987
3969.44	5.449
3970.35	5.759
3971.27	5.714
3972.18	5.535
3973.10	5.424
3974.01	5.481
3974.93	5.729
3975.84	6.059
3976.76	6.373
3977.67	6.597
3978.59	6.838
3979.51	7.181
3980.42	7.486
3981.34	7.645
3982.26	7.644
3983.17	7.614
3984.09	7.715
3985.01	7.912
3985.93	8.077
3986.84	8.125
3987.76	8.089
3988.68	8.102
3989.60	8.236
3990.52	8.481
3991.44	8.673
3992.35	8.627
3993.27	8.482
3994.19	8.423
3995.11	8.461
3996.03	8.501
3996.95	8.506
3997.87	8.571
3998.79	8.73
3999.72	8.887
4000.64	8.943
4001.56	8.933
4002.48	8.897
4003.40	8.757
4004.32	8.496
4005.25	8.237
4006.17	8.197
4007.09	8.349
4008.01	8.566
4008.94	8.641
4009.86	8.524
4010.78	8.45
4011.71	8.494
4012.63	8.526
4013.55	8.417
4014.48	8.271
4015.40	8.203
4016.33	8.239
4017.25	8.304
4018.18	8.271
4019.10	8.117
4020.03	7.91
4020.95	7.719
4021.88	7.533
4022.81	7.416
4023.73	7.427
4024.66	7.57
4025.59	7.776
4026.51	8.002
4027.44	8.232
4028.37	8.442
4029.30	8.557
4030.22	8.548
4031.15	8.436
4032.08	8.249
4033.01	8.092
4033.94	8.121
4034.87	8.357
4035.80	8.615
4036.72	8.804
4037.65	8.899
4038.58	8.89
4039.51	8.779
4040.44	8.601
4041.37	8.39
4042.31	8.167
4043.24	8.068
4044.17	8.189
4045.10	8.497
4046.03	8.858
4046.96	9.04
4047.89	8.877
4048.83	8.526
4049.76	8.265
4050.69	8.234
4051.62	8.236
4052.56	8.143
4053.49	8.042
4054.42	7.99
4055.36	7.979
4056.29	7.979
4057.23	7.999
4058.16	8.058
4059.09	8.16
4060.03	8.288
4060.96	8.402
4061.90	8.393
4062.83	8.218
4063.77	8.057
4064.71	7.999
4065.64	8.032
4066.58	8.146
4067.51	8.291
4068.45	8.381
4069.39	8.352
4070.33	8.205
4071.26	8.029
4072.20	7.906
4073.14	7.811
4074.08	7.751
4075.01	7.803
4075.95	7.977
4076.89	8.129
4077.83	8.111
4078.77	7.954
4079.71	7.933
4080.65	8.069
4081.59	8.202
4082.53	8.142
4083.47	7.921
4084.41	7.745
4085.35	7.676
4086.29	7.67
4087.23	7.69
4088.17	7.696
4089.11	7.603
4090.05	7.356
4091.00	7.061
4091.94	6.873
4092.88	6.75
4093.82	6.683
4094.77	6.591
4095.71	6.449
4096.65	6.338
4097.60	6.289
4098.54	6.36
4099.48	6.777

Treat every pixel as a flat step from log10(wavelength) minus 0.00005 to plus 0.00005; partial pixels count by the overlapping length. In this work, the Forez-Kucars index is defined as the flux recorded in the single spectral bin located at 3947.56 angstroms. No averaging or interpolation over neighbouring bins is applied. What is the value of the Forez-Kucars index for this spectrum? 7.976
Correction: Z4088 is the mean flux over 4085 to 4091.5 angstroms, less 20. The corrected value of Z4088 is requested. -12.5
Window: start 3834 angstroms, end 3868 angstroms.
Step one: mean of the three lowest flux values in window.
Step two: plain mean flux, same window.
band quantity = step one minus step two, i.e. -2.3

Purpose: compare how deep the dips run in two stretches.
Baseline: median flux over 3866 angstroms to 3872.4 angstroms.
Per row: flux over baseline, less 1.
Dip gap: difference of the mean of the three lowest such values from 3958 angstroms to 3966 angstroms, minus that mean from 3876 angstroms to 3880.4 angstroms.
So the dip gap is -0.16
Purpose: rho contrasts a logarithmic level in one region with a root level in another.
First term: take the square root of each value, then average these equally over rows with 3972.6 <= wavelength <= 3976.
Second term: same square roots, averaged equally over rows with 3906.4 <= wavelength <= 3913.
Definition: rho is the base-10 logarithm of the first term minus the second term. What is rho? -2.50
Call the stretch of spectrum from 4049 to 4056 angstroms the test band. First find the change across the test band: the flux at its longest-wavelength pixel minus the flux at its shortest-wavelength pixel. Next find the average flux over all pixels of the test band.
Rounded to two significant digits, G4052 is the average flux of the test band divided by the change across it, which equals -28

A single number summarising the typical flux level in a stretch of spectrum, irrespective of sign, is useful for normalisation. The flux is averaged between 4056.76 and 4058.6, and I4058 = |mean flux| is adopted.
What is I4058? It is 8.03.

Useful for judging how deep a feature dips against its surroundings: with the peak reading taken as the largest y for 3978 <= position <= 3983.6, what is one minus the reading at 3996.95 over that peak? -0.11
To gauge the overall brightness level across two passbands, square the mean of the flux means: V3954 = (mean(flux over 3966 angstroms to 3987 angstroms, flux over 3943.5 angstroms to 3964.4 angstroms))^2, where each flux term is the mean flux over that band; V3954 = 49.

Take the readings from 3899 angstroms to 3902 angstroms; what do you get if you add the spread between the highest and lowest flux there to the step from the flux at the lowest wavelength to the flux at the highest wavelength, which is 1.15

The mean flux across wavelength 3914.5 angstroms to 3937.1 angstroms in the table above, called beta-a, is 7.71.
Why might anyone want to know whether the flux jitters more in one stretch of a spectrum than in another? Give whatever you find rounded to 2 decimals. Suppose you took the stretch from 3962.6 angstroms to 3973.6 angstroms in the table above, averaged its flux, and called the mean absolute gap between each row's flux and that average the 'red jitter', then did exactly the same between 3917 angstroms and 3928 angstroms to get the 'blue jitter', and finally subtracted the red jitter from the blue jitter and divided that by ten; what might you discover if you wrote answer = -0.02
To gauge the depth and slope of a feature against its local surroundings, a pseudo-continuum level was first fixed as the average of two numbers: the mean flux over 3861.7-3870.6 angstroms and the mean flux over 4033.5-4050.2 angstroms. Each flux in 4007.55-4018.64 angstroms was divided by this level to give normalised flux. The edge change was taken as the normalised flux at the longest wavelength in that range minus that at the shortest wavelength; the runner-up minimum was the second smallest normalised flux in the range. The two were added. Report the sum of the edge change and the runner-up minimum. 0.92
